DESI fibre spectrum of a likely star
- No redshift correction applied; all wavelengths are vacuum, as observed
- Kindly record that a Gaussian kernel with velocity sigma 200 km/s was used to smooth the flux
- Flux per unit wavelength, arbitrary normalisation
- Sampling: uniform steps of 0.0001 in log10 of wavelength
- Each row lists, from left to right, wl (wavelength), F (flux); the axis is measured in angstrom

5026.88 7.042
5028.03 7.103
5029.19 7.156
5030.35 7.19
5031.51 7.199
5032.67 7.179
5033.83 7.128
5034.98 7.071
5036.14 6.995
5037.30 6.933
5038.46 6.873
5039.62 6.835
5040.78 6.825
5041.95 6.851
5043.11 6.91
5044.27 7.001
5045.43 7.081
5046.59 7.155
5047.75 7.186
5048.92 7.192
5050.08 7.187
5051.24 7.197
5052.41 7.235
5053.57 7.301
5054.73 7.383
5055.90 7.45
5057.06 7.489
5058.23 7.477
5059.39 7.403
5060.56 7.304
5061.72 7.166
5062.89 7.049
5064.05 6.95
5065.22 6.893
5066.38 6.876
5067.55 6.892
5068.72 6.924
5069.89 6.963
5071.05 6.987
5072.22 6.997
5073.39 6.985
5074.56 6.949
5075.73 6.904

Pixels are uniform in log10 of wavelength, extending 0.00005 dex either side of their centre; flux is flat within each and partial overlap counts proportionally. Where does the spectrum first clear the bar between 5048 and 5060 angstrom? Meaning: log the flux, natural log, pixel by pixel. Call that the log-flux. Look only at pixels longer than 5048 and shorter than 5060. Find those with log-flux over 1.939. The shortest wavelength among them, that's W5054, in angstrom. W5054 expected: 5048.92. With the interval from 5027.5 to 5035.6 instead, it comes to 5028.03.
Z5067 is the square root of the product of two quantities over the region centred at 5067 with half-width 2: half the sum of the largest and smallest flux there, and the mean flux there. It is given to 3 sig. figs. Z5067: 6.90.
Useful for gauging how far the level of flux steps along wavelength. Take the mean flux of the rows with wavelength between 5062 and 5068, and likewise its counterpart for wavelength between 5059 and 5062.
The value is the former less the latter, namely -0.4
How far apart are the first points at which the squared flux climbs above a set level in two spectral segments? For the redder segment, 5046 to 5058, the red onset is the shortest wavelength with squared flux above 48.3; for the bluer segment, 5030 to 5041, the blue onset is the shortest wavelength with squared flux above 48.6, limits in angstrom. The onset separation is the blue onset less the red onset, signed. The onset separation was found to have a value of -16.2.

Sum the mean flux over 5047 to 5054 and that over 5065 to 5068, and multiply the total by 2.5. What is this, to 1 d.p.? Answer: 35.3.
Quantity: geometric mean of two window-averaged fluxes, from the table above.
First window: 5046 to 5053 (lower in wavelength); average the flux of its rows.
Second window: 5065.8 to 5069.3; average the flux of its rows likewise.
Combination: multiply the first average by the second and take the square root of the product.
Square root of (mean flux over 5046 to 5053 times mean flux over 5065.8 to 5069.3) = 7.04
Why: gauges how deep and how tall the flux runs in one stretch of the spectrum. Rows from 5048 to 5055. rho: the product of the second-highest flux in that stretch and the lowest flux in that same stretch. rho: 52.5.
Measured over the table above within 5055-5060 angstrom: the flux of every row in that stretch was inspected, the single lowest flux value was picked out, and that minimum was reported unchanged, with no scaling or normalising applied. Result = 7.403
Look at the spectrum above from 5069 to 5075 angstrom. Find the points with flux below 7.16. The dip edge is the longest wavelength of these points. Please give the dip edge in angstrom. 5074.56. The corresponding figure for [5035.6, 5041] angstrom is 5040.78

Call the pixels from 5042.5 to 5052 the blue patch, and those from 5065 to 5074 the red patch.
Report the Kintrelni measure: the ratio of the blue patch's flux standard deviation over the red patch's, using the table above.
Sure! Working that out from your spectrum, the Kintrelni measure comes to 2.19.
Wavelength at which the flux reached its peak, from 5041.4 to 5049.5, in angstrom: 5048.92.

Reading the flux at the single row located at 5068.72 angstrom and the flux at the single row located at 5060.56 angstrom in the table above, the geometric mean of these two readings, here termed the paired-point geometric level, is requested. 7.111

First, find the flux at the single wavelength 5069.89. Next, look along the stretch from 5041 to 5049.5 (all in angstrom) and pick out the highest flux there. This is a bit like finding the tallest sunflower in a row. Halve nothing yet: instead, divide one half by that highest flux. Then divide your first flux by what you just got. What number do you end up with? 100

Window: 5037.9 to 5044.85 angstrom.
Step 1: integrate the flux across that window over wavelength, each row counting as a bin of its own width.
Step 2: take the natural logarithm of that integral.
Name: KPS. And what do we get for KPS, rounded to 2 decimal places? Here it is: 3.87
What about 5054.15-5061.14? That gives 3.95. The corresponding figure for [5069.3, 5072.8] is 3.20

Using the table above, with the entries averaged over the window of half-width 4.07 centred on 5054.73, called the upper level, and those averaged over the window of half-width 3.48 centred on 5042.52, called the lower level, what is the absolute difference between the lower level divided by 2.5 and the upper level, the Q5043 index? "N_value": 4.59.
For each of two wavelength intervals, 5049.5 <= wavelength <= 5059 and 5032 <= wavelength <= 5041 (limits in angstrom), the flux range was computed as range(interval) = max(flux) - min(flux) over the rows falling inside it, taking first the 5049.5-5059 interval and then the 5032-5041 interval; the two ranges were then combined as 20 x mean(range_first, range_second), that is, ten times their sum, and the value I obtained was 6.6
